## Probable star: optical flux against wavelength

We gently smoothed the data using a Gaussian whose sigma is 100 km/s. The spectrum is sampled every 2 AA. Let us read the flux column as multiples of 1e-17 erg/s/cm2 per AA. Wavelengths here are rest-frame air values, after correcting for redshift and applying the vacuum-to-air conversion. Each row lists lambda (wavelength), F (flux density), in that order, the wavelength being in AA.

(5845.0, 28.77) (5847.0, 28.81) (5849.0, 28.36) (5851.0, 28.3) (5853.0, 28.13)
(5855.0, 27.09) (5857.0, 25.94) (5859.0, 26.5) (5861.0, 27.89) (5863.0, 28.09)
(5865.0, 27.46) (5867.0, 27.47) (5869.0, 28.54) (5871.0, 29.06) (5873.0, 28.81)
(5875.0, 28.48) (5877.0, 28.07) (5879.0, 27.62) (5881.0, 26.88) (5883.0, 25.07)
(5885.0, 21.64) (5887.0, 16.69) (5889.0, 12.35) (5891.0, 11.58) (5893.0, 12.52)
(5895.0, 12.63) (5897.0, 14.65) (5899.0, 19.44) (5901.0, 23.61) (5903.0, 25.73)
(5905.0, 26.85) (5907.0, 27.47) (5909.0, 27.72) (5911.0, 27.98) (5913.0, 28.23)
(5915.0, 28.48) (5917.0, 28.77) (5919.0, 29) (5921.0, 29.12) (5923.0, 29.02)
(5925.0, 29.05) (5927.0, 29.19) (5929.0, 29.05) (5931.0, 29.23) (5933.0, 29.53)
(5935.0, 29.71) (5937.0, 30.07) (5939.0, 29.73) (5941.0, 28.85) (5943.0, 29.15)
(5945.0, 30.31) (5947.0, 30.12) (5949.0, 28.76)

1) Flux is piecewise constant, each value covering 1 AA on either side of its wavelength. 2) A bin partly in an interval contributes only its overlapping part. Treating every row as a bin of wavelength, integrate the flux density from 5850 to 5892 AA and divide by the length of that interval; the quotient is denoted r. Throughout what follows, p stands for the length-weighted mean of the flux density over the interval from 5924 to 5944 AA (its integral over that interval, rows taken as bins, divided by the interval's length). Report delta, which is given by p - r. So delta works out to 4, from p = 29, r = 25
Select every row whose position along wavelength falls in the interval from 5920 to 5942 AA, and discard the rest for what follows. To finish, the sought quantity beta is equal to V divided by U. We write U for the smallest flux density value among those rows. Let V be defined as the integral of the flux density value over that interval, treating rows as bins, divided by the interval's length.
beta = 1.02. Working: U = 28.85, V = 29.3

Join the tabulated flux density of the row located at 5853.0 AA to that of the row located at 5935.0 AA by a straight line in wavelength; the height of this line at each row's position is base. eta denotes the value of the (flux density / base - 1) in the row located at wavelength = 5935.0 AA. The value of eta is 0.00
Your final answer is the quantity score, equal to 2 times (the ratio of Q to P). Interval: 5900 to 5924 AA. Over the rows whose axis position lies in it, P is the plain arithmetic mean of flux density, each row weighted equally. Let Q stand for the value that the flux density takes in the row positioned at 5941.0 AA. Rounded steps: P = 28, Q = 28.85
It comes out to 2.1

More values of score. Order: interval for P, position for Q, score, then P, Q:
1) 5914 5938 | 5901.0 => 1.6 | 29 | 23.61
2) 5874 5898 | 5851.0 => 2.9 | 20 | 28.3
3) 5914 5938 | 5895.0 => 0.9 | 29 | 12.63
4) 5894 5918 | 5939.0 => 2.4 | 24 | 29.73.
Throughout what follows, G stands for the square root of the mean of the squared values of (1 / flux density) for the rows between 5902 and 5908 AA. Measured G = 0.0375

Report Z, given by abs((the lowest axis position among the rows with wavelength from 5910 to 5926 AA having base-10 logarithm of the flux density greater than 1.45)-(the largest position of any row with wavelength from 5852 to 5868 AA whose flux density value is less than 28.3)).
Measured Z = 46 AA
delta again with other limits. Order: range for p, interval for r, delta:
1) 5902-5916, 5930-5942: -2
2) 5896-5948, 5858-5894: 4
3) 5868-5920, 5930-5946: -6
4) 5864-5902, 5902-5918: -5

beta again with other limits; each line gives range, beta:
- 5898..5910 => 1.29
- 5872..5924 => 2.05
